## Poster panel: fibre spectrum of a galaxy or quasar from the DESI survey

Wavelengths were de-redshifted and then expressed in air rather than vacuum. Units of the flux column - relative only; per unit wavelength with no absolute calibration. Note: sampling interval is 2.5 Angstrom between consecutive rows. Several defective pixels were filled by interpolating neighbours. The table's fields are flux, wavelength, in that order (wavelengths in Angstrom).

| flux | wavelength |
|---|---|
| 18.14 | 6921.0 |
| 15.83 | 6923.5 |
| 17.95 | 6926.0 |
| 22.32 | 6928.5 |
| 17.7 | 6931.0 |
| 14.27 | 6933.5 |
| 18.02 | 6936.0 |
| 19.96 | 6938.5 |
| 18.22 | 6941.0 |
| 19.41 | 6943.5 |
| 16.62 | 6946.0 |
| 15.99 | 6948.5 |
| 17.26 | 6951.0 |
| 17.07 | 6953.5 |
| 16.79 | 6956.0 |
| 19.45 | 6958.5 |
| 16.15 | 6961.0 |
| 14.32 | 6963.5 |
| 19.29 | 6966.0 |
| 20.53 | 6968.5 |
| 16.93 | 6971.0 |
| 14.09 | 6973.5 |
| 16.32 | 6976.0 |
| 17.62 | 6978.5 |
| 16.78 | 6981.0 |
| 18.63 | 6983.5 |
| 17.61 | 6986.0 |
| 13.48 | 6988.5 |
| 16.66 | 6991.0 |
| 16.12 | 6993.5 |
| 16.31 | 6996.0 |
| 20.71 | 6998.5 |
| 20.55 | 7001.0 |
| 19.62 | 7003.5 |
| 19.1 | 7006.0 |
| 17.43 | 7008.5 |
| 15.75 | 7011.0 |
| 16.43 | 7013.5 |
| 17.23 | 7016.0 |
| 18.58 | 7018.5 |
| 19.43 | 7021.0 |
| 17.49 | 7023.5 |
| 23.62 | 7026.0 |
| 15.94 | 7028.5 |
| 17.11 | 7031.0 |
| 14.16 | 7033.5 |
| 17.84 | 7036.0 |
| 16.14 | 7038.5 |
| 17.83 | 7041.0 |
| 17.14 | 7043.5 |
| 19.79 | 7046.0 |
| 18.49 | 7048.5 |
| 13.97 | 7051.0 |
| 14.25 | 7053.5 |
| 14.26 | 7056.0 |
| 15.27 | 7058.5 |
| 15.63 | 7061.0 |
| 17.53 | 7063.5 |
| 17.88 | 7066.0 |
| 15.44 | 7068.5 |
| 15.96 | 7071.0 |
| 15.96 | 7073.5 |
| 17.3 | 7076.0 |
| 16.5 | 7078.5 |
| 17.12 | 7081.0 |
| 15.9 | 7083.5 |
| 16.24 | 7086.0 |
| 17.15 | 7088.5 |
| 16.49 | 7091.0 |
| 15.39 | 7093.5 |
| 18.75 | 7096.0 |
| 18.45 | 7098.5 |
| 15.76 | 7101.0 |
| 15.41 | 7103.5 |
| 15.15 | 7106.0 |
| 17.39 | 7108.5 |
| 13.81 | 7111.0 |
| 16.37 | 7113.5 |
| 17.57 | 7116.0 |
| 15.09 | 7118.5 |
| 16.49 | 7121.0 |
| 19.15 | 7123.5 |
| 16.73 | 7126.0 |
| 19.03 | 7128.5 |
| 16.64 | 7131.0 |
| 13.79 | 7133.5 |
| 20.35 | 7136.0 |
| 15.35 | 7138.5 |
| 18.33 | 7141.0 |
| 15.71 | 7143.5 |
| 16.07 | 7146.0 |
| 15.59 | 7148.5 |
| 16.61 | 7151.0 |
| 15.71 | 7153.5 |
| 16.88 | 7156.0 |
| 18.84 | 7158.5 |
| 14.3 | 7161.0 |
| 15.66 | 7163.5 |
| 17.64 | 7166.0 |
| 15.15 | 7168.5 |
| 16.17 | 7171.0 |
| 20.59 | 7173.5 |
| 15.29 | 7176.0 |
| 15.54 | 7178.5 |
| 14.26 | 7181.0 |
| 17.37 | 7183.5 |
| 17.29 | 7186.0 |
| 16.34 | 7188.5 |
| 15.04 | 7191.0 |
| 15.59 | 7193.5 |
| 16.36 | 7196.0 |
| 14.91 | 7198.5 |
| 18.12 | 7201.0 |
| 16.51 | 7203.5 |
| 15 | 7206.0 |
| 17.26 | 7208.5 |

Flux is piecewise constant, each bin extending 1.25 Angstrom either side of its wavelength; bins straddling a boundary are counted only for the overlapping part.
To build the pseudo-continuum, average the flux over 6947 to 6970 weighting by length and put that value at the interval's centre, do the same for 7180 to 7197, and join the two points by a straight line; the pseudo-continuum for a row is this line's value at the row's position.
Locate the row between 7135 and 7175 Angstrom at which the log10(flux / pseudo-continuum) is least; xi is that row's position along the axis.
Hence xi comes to 7161.0 Angstrom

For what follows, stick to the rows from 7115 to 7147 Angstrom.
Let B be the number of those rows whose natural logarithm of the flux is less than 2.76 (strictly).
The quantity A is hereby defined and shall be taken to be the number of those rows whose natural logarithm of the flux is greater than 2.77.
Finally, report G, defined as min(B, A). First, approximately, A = 9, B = 4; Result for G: 4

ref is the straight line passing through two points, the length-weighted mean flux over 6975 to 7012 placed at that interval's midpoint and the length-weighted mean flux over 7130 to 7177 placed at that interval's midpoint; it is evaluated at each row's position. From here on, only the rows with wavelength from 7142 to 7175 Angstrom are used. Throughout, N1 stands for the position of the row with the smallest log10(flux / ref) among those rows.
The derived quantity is 7161.0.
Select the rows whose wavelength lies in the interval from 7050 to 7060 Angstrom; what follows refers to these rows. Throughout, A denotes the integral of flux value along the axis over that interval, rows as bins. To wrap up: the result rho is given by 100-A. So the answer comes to -45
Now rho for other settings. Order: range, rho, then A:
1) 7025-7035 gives -76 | 176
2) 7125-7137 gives -107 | 207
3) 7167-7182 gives -143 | 243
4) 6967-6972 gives 6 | 94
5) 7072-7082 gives -67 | 167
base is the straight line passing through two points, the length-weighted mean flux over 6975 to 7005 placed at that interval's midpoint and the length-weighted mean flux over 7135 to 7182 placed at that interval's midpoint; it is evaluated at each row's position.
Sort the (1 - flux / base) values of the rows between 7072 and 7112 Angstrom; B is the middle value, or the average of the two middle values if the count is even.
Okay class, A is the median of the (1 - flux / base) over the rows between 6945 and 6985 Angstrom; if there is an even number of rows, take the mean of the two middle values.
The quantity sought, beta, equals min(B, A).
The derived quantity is 0.036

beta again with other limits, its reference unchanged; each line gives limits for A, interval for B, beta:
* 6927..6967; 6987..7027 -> -0.004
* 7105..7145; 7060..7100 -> 0.009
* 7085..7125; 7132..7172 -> 0.026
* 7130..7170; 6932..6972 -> 0.035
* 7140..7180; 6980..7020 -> 0.005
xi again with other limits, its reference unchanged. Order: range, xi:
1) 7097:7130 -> 7111.0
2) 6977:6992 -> 6988.5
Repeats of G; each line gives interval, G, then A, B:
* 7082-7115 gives 5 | 7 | 5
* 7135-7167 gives 6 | 7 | 6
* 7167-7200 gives 6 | 6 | 7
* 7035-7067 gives 5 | 8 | 5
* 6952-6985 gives 2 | 11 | 2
